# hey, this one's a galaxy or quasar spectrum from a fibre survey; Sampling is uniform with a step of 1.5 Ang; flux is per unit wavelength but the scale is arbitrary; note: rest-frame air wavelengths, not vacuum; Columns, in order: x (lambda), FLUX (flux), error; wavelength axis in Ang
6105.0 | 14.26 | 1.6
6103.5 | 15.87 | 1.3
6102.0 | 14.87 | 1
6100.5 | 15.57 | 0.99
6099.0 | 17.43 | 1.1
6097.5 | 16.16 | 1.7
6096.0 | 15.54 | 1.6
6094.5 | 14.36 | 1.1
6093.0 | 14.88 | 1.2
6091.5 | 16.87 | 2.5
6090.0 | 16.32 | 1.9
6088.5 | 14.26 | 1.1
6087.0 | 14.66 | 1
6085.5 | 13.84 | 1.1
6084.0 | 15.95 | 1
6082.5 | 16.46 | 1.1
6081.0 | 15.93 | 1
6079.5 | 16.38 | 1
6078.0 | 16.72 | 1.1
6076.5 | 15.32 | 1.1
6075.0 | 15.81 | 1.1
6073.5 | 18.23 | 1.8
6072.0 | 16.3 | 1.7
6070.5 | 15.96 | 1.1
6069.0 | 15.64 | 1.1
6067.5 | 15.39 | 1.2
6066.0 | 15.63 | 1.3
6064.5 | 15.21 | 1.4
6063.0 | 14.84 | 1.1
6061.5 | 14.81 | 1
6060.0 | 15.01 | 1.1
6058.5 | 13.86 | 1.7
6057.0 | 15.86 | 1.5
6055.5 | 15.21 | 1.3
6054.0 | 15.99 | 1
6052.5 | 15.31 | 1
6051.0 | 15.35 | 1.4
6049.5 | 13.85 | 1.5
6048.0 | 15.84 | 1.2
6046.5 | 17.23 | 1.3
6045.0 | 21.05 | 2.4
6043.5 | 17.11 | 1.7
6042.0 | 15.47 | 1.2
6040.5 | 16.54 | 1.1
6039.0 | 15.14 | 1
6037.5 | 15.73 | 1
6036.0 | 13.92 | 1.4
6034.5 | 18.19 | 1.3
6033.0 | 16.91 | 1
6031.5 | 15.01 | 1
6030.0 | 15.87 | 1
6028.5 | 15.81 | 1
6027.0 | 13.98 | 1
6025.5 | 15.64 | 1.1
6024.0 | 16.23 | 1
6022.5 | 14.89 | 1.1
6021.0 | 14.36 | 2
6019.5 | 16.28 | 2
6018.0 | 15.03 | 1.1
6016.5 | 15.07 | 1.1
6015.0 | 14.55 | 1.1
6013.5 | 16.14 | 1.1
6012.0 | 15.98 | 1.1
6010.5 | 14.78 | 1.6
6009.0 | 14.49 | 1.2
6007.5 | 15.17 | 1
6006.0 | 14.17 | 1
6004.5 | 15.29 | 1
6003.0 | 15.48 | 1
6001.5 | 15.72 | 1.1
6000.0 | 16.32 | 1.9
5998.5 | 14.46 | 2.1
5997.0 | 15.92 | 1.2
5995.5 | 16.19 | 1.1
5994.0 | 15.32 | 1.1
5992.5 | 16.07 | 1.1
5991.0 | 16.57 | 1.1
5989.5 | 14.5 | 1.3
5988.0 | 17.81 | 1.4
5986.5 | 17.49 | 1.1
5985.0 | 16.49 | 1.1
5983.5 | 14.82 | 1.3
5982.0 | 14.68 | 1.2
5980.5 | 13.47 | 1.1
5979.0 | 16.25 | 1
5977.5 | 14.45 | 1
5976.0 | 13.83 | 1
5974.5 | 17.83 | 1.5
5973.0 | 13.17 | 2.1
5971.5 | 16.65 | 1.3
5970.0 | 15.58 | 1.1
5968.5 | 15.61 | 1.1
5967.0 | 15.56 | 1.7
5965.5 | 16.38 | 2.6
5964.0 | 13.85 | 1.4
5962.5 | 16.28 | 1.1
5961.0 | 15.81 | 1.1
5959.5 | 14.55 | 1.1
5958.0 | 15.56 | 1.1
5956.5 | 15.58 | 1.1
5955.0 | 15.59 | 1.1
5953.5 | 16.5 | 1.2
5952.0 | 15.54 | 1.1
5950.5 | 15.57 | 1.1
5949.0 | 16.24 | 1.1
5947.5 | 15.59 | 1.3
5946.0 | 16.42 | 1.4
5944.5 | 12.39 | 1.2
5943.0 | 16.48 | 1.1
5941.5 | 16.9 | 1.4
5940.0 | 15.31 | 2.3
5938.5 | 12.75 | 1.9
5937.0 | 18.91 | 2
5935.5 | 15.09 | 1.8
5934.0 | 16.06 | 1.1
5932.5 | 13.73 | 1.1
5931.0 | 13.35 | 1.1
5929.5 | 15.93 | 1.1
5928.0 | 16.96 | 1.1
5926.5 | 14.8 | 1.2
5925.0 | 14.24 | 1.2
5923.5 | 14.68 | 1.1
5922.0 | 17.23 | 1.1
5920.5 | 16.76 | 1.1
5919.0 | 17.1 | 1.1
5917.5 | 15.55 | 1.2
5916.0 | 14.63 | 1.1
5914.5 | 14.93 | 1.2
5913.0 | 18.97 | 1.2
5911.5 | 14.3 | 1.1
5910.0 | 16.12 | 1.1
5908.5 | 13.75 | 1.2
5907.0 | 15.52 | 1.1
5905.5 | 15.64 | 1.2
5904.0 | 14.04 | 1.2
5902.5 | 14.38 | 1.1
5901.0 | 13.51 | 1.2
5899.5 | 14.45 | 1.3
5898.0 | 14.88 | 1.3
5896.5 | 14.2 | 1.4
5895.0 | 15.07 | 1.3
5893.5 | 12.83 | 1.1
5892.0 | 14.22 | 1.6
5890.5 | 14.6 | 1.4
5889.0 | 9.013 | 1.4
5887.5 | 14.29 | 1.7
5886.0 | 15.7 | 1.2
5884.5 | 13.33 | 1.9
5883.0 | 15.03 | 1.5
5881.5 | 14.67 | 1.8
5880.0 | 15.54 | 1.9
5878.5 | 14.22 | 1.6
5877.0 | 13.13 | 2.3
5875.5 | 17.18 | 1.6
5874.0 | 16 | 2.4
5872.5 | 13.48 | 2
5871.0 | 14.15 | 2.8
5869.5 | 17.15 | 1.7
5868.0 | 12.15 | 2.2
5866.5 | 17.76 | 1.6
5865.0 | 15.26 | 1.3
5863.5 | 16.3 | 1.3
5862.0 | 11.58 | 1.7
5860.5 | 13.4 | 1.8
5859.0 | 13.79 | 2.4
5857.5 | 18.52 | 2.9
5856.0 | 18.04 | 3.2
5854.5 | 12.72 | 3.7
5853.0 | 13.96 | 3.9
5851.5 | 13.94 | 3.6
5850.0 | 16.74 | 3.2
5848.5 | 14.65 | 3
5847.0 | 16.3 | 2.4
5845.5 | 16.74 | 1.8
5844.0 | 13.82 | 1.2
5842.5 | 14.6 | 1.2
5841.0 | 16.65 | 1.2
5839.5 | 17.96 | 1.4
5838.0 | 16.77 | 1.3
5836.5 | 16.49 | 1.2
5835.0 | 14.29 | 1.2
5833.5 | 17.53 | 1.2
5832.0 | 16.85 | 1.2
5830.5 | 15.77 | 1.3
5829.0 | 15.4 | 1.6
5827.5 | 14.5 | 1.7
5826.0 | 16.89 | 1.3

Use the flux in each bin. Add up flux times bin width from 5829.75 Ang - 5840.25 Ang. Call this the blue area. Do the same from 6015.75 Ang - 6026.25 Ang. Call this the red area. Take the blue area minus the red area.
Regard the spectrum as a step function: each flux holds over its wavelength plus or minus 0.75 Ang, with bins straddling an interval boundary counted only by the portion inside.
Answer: 12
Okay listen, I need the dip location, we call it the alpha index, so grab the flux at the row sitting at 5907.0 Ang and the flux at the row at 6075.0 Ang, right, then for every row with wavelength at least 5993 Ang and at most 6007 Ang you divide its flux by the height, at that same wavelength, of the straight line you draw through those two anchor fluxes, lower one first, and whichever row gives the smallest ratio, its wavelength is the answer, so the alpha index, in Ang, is 6006.0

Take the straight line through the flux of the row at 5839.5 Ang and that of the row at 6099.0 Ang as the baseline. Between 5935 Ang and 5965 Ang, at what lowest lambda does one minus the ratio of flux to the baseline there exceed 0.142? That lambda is 5935.5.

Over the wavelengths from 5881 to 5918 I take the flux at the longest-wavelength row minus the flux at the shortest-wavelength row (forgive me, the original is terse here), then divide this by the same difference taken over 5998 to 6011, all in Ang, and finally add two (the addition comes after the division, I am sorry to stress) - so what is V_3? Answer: 5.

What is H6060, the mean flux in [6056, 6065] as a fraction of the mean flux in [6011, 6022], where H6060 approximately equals 0.97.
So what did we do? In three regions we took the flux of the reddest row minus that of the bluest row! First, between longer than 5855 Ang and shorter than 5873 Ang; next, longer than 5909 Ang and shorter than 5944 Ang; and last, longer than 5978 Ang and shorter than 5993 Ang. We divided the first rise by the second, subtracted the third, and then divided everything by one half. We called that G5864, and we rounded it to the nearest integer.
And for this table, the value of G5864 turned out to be -25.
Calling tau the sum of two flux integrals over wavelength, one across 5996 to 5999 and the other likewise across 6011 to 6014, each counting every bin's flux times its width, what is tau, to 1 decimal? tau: 93.8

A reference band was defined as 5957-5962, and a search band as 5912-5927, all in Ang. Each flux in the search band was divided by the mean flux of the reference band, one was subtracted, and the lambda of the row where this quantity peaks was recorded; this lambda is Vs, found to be 5913.0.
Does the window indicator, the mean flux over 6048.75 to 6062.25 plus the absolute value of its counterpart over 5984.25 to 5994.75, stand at 31.3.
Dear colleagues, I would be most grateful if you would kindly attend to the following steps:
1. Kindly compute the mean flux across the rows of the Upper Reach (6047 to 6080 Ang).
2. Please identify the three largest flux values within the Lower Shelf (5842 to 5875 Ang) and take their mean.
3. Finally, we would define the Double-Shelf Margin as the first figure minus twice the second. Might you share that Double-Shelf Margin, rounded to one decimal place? -20.6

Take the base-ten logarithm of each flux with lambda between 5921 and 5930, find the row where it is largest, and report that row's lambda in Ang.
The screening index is 5922.0 Ang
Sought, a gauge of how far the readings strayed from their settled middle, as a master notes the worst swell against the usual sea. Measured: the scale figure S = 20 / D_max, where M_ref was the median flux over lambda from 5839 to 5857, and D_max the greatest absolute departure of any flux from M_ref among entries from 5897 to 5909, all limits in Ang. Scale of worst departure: 10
